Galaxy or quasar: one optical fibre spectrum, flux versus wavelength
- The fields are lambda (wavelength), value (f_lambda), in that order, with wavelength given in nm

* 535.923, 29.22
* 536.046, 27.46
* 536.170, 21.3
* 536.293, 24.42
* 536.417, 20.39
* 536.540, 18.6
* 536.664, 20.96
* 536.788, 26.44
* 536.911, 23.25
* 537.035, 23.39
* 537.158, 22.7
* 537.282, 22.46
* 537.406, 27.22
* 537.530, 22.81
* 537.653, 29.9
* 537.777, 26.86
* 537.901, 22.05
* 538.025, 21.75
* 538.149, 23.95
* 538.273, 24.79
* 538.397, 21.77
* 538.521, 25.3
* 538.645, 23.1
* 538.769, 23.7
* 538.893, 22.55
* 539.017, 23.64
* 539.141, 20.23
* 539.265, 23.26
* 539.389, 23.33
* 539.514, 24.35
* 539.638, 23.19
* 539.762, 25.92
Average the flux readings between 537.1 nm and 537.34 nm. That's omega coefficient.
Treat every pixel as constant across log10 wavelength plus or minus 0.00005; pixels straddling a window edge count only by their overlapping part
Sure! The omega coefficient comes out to 22.6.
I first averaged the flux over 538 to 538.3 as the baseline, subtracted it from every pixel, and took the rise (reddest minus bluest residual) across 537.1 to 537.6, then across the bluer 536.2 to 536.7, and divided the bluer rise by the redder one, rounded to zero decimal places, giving -31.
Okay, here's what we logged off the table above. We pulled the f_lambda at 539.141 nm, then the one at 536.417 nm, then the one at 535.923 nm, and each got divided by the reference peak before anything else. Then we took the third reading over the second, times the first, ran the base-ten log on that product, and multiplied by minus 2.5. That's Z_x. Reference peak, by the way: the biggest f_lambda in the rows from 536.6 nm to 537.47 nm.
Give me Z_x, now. -0.1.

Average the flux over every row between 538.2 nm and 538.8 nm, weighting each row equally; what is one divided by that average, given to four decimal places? 0.0421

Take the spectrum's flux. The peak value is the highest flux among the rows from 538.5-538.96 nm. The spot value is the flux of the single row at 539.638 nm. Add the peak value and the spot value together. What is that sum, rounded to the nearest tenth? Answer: 48.5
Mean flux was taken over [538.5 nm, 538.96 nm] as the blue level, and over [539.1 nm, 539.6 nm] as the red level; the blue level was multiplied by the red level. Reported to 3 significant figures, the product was 539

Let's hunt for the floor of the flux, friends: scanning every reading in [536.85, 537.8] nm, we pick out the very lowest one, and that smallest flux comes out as 22.46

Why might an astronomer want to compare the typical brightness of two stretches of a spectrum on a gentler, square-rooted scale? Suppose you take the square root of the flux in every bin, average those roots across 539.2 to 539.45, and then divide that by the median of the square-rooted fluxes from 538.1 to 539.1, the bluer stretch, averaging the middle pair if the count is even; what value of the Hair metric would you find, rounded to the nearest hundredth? 0.99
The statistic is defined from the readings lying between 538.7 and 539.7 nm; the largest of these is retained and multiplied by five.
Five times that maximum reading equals 122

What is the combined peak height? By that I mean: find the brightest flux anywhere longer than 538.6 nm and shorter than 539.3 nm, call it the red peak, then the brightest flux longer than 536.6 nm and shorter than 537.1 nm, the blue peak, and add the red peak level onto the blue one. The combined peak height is 50.1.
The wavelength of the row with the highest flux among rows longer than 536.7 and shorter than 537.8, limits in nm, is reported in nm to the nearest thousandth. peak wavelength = 537.653 nm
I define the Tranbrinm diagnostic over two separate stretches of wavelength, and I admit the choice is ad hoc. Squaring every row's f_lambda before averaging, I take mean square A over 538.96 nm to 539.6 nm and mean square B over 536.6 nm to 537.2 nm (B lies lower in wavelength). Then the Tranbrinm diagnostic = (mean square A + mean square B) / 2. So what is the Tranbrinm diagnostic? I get 539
